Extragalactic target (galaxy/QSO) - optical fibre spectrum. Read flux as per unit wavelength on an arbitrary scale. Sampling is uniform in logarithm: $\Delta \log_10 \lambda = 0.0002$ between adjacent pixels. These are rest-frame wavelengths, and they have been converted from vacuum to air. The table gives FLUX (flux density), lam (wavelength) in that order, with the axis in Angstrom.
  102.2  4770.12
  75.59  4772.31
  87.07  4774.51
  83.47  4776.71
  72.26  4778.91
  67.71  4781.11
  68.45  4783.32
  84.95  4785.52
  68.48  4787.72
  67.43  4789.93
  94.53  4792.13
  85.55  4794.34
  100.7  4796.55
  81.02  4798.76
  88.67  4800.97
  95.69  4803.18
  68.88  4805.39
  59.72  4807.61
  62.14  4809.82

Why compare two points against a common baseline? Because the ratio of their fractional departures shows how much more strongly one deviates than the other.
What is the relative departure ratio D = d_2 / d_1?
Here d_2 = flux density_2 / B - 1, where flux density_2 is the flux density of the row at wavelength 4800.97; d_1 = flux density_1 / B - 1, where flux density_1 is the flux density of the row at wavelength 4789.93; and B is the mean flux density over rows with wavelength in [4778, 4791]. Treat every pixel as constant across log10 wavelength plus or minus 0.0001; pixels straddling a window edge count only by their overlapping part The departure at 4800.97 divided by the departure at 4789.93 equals -4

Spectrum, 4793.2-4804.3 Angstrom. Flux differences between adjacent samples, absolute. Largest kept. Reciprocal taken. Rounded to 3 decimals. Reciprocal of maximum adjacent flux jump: 0.051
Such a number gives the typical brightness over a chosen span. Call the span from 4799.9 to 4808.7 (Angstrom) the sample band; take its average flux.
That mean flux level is 78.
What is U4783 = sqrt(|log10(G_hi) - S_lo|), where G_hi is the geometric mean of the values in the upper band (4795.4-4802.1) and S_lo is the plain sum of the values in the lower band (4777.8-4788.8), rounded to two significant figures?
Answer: 19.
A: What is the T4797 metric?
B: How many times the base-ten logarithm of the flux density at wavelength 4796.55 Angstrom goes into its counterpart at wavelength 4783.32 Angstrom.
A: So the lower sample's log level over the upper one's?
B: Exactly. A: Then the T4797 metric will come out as 0.92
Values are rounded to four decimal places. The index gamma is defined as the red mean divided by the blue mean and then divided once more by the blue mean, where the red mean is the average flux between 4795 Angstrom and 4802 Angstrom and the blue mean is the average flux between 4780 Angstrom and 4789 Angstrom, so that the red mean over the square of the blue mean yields 0.0172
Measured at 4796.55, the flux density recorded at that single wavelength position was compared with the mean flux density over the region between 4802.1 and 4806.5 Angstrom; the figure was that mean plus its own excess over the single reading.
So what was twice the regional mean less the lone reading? 64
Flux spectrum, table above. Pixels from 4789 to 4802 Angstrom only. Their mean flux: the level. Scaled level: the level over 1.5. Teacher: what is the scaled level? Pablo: 58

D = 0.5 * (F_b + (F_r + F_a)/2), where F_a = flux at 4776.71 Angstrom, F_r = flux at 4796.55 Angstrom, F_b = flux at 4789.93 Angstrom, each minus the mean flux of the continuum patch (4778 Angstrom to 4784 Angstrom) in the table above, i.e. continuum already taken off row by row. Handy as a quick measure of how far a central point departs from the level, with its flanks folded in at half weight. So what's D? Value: 10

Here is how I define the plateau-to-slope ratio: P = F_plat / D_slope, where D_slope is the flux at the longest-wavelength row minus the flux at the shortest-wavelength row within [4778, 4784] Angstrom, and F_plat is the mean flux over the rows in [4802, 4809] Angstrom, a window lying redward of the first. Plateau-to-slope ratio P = -20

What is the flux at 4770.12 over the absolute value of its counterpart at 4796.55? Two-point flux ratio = 1.01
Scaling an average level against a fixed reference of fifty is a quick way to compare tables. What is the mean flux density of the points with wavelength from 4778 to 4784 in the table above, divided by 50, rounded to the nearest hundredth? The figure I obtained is 1.39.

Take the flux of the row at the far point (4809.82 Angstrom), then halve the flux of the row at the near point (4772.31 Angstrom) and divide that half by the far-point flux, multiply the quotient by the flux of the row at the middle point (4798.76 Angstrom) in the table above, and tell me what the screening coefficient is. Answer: 49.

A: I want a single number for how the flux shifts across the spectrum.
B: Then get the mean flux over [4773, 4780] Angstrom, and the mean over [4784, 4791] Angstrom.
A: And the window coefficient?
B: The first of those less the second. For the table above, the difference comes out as 7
